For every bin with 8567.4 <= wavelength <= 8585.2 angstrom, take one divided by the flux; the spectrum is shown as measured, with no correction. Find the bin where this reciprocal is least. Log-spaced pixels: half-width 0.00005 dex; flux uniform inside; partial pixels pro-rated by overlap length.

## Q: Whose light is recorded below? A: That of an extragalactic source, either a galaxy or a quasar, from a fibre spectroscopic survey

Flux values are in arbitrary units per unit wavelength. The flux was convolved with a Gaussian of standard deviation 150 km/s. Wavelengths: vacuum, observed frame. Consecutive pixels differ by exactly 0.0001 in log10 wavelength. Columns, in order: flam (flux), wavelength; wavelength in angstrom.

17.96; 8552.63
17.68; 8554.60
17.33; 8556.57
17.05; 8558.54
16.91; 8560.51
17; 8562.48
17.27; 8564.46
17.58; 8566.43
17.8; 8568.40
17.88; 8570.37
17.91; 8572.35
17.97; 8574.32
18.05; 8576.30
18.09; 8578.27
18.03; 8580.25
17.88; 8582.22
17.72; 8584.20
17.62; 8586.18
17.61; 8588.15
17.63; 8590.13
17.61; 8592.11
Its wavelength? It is 8578.27 angstrom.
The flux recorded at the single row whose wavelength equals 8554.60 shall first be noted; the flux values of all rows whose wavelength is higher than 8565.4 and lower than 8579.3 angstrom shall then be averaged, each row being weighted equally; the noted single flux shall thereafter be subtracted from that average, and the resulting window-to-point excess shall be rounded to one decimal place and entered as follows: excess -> 0.2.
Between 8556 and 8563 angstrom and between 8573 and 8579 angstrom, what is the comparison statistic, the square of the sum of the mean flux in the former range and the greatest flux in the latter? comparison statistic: 1236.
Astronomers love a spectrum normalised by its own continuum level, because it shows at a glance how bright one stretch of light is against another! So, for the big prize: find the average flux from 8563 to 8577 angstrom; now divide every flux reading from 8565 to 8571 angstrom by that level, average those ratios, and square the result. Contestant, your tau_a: 1.00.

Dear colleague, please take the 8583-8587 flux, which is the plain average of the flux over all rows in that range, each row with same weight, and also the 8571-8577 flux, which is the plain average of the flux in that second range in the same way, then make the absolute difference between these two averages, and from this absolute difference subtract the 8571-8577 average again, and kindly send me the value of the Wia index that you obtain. -17.7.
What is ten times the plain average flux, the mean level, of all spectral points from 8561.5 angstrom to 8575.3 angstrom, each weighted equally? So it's 176.3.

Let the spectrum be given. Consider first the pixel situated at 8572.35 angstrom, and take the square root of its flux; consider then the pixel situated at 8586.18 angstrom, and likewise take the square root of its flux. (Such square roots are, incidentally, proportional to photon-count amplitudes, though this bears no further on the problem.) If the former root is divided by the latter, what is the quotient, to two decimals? 1.01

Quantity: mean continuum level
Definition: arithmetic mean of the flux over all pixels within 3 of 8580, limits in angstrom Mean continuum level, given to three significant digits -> 18.0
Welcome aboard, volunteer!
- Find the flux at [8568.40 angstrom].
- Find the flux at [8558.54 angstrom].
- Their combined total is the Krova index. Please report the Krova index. 34.85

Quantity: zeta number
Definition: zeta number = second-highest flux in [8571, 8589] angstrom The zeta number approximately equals 18.05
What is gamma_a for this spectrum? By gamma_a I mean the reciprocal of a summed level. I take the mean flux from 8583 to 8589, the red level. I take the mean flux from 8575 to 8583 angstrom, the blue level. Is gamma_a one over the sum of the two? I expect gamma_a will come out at 0.0280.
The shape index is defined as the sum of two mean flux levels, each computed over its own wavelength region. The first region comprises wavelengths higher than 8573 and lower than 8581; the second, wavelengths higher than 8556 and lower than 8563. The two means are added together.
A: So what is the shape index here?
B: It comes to 35.1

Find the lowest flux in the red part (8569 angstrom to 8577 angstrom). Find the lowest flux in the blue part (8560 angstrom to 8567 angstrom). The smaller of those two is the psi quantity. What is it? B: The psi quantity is 16.9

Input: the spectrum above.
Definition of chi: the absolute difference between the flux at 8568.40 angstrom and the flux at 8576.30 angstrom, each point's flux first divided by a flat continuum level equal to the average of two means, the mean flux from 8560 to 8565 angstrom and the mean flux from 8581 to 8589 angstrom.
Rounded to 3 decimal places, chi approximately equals 0.014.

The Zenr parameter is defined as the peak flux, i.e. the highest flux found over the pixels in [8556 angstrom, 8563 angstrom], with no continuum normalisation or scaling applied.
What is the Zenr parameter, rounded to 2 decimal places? 17.33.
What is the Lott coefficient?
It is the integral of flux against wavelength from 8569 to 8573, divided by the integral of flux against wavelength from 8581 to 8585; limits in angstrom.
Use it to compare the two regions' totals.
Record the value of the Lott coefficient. 1.00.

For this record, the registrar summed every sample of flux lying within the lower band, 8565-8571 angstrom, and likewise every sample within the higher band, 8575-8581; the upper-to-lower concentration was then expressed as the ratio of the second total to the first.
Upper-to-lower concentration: 1.02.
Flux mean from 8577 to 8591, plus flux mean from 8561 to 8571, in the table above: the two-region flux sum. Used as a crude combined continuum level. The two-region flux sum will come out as 35.3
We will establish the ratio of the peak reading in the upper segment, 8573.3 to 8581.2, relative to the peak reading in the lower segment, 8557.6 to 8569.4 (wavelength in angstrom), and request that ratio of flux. 1.02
